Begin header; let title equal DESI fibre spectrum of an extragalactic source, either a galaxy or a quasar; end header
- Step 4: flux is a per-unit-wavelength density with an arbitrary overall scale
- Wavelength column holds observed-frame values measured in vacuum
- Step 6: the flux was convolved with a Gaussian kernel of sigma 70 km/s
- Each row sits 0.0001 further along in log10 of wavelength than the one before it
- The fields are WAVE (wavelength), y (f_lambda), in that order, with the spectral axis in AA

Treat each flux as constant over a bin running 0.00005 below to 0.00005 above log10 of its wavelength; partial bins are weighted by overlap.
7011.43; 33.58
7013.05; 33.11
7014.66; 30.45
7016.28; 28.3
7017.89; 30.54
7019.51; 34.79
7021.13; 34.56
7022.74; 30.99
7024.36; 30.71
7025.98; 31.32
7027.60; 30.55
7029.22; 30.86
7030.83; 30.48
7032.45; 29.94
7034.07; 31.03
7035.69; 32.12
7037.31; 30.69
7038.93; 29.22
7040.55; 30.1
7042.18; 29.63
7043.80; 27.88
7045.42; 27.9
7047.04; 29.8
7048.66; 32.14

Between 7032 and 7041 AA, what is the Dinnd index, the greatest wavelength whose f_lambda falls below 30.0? 7038.93 AA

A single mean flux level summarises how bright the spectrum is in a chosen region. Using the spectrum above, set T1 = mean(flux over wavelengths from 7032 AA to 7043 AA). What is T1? 30.4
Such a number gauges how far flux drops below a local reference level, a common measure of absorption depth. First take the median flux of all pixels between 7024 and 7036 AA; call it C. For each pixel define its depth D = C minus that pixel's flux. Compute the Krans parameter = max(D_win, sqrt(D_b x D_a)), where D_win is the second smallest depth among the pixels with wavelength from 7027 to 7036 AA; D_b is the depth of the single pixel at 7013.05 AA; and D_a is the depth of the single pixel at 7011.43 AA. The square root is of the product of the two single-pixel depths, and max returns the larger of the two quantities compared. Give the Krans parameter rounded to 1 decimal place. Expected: 2.5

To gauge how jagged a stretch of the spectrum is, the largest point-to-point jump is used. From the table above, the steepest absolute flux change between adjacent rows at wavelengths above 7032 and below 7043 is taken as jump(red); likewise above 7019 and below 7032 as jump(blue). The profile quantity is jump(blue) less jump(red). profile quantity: 2.1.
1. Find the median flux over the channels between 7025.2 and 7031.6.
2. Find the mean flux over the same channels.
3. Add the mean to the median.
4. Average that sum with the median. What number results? 46.1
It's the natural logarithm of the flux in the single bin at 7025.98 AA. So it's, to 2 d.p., 3.44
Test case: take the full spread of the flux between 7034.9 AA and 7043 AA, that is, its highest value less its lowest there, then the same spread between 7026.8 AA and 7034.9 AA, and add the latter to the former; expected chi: 4.0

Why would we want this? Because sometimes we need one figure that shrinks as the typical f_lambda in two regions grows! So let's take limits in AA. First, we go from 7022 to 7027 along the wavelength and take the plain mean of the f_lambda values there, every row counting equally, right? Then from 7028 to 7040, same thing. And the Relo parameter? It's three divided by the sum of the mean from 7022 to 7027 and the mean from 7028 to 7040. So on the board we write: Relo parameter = 0.0487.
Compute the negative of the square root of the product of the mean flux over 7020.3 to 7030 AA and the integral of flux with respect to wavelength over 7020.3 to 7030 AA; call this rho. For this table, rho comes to -98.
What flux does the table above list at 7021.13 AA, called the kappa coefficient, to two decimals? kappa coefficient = 34.56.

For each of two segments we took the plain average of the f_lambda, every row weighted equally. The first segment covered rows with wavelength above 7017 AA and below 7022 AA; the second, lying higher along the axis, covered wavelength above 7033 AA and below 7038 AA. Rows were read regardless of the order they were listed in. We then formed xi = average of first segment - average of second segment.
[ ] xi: 2.0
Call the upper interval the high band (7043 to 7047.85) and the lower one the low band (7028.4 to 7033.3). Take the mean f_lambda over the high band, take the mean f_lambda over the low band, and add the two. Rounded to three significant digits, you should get 59.0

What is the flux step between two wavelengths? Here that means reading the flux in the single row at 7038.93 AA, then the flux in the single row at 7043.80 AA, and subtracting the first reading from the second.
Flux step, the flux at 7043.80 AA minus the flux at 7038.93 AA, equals -1.3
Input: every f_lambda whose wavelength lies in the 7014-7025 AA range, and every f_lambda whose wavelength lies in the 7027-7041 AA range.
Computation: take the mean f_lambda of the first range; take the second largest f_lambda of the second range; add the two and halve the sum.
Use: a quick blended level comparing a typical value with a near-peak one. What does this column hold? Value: 31.3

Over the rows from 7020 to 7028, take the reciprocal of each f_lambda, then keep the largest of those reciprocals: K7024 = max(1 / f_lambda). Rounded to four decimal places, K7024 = 0.0327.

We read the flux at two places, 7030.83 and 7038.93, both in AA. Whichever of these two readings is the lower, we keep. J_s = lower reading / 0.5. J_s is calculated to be 58.4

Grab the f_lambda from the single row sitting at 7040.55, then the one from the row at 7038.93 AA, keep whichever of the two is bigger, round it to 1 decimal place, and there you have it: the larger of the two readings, 30.1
